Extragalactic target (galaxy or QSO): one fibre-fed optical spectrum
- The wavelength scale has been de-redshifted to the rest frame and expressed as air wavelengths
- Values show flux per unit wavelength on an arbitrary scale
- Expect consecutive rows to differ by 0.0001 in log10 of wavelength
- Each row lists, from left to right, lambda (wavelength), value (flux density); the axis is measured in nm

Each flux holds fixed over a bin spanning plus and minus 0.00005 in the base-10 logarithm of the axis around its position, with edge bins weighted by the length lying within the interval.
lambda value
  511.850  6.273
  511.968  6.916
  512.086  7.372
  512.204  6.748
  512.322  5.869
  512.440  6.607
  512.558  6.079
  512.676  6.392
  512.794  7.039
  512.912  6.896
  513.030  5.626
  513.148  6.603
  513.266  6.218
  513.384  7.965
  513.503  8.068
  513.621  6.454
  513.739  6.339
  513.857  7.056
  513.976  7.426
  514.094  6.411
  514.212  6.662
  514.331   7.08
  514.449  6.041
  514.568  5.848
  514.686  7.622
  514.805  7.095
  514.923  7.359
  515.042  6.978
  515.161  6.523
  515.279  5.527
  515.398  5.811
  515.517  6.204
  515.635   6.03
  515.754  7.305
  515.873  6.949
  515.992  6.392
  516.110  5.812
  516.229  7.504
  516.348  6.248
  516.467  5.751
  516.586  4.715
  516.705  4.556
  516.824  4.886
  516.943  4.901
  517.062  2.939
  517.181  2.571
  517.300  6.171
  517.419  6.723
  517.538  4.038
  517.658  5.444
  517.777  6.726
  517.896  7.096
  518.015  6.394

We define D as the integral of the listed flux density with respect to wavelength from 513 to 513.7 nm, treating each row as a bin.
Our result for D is 4.8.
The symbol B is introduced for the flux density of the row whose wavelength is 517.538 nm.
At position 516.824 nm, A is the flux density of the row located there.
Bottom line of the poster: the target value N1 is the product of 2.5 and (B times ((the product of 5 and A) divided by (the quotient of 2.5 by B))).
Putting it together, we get 398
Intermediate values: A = 4.886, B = 4.038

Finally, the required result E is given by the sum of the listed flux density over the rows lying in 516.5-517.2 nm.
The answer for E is 25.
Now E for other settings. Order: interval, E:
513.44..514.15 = 42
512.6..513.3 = 39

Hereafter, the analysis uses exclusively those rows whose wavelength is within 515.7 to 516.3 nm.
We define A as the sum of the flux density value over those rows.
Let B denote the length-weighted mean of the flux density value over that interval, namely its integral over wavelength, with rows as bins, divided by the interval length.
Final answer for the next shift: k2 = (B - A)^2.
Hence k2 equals 739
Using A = 34.0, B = 6.78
